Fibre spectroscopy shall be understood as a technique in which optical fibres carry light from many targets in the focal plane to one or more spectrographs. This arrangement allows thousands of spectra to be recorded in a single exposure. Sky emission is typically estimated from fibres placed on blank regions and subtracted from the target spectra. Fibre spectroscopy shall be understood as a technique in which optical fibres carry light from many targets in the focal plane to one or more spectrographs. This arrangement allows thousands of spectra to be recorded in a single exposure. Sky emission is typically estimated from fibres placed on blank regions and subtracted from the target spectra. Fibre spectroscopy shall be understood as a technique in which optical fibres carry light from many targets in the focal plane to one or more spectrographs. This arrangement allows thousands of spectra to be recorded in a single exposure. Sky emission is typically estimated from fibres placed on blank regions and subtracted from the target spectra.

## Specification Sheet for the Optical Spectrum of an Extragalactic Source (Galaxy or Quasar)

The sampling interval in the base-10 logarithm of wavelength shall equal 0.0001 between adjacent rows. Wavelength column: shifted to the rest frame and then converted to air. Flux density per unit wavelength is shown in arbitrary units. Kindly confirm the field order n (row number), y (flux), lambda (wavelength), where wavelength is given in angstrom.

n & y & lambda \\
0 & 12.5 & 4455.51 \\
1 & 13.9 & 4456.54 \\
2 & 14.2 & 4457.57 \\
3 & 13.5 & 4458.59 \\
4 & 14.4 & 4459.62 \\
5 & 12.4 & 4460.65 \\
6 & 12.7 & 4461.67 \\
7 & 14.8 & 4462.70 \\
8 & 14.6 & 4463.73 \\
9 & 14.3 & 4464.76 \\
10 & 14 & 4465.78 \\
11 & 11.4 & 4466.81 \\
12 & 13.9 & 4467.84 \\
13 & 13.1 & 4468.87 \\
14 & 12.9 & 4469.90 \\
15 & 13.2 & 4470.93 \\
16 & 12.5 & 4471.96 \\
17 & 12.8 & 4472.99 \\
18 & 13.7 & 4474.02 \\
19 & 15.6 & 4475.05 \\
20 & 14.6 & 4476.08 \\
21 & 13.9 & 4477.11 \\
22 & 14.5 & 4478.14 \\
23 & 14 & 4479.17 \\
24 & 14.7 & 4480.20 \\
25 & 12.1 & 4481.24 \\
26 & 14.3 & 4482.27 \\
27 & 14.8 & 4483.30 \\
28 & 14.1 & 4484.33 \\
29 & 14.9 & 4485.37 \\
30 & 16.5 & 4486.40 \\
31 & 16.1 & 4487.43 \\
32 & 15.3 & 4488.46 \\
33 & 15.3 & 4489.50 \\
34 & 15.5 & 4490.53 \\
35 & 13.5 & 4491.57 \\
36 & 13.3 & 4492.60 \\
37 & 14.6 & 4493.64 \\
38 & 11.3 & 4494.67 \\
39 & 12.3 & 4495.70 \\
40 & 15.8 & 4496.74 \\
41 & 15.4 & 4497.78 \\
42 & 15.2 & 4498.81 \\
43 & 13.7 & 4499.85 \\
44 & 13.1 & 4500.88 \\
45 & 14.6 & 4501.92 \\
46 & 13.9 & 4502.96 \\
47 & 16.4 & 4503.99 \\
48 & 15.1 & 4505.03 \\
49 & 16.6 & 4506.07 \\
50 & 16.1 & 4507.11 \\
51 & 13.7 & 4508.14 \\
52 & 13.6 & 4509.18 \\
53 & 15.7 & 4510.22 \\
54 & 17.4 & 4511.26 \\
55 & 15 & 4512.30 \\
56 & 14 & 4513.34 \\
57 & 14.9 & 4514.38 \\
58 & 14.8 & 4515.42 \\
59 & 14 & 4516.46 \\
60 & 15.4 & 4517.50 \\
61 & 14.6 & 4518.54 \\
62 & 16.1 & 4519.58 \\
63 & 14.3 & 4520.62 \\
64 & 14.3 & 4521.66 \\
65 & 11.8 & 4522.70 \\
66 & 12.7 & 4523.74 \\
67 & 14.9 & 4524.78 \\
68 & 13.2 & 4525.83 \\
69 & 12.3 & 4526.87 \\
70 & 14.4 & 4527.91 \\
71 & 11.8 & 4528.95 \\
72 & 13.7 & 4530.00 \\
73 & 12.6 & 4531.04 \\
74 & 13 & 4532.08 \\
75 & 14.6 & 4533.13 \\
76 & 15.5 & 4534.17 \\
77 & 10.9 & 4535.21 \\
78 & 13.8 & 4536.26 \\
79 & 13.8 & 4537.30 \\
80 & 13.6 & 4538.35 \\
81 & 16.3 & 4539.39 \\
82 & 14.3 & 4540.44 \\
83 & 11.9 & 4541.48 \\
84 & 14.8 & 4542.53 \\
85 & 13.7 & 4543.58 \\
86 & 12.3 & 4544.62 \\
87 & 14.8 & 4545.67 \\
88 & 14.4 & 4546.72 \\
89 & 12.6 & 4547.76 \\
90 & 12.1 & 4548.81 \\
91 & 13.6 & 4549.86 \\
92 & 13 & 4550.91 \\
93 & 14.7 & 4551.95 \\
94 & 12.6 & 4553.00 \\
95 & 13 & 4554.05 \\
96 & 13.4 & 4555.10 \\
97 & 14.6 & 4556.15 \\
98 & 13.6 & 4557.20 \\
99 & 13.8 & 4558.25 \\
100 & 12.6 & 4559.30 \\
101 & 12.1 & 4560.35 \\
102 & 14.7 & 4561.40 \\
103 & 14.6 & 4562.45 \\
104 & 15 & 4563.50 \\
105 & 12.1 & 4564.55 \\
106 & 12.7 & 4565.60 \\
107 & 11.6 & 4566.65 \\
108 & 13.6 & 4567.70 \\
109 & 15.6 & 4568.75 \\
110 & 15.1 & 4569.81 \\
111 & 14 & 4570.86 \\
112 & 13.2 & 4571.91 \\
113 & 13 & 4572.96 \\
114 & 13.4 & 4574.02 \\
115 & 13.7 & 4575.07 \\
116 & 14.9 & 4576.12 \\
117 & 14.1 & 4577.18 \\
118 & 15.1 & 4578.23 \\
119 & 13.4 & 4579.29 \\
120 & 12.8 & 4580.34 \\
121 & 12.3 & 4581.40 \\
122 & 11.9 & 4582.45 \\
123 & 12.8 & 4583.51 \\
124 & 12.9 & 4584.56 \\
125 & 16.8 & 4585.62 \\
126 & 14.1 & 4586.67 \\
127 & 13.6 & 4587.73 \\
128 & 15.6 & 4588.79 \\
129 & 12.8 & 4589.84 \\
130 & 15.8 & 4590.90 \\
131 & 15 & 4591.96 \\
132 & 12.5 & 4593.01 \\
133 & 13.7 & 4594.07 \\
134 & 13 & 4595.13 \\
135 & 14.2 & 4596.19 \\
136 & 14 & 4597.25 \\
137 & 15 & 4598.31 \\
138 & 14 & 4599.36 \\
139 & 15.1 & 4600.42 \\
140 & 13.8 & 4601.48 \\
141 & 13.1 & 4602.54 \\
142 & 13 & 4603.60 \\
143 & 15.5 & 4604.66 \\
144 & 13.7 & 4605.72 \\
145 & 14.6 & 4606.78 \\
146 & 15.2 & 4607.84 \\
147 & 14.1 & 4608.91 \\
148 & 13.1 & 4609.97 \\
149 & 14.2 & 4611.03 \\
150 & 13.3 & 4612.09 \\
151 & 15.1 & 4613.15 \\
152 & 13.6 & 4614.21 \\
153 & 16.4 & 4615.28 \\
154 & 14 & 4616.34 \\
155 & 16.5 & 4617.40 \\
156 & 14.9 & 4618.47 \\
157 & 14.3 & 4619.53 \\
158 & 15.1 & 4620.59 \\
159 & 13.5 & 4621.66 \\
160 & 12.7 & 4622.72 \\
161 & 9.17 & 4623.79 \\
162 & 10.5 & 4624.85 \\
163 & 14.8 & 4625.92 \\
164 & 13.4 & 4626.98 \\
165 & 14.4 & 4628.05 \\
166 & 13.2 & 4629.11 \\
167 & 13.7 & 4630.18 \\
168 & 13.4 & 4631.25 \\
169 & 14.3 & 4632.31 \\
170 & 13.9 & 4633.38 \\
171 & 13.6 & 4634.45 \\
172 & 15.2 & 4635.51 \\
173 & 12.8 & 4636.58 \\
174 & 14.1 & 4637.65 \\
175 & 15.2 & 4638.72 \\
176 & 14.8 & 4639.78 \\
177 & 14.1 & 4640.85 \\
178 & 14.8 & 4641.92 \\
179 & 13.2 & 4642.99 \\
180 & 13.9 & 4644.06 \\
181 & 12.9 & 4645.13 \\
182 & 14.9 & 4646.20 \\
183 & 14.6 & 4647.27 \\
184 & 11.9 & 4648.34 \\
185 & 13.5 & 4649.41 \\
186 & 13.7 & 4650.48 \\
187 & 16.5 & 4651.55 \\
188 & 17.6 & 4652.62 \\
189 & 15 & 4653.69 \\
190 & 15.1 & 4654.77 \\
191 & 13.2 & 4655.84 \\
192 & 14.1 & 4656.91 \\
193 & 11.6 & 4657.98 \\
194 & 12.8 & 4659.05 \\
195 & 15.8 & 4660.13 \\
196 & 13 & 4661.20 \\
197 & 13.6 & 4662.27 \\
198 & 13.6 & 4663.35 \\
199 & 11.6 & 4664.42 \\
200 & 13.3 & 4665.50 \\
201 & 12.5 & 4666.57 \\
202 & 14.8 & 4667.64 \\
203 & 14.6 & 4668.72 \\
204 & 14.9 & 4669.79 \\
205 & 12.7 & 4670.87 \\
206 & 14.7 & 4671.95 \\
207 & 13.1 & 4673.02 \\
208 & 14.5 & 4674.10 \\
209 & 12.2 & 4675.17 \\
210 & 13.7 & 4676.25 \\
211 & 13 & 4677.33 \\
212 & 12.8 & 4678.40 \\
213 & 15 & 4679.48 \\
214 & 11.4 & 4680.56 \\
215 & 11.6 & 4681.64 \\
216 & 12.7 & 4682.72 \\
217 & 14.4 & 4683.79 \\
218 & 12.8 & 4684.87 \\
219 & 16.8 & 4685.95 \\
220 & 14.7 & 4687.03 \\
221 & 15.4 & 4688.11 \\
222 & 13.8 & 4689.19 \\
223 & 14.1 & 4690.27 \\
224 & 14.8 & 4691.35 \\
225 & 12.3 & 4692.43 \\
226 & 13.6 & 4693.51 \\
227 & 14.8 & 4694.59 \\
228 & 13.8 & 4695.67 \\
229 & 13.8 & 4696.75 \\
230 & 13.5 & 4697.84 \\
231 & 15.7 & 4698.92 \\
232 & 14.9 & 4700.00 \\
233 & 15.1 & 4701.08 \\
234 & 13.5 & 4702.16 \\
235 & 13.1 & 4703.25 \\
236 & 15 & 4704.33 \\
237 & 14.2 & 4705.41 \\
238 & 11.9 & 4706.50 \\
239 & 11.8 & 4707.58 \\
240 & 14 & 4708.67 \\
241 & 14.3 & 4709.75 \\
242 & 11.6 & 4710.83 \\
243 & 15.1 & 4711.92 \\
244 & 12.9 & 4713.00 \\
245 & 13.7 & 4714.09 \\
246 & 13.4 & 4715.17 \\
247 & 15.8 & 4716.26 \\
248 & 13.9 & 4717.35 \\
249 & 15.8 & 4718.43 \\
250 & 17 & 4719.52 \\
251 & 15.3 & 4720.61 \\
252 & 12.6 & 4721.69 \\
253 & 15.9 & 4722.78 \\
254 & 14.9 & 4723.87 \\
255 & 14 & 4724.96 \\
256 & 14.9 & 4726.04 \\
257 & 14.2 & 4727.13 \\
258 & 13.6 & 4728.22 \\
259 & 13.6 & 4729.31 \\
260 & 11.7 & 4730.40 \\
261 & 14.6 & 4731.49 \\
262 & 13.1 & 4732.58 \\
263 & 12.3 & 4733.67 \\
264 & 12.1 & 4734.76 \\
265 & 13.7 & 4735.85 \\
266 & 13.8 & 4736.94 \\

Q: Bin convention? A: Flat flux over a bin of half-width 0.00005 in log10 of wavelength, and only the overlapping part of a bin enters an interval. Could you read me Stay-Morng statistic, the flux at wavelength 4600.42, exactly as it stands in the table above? 15.1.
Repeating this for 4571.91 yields 13.2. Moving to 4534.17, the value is 15.5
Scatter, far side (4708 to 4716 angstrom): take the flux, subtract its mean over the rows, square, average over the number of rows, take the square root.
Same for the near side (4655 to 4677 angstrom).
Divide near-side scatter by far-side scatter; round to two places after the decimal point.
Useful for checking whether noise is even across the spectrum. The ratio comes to 1.08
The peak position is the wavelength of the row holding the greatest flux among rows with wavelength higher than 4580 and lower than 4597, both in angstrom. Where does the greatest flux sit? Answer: 4585.62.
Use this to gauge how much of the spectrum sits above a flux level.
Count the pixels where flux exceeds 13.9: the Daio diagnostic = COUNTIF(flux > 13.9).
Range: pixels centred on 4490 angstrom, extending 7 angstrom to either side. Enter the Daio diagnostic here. 10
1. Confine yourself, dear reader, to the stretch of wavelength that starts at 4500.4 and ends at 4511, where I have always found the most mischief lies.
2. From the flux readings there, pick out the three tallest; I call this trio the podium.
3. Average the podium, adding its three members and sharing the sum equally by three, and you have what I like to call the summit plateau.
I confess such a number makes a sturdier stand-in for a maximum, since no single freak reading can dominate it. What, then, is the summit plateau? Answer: 16.4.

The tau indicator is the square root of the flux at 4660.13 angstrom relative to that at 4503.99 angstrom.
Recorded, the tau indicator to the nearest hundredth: 0.98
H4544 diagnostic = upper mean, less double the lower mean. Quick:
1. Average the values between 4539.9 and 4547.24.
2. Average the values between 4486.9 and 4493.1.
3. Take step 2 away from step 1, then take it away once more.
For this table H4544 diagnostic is -16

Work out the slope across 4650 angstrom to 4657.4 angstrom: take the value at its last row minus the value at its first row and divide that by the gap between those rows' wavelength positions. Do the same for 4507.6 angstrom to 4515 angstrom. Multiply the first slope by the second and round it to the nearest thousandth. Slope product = 0.012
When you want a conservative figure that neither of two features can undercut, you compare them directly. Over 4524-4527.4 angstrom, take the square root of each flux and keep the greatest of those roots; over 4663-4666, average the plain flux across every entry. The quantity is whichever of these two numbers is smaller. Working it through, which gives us 3.86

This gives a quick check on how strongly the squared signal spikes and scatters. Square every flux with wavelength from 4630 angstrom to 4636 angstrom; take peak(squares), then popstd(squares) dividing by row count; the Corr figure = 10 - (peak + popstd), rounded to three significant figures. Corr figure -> -238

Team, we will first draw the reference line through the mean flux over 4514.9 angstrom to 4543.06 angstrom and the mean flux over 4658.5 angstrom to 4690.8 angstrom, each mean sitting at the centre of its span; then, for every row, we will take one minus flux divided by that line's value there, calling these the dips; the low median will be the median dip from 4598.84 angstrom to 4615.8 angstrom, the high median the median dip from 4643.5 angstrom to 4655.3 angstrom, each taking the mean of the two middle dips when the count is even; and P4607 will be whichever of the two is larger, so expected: -0.022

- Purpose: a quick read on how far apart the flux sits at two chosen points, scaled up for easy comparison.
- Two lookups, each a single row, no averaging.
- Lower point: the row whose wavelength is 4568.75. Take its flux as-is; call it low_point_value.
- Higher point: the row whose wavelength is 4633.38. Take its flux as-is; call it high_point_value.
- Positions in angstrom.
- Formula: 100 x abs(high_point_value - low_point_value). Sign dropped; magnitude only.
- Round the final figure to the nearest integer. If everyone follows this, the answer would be 170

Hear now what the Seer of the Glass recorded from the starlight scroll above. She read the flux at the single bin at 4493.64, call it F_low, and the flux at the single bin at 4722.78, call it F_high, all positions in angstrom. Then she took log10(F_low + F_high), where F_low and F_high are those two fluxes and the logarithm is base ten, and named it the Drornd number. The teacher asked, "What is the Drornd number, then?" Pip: 1.48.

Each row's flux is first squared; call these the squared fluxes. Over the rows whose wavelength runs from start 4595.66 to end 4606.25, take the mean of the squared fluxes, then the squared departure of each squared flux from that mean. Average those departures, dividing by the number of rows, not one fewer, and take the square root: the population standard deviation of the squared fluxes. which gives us 23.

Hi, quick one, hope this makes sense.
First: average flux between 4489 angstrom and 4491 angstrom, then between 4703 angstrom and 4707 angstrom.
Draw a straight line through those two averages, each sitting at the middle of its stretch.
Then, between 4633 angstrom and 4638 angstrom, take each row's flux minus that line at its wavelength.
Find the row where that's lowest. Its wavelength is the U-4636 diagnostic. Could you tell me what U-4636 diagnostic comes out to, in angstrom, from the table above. 4636.58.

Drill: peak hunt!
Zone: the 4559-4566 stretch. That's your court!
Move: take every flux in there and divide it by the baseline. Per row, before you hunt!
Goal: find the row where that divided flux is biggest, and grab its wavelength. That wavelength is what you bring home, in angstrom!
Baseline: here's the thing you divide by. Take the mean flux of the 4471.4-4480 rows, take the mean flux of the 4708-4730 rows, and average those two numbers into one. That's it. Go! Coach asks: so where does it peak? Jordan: 4563.50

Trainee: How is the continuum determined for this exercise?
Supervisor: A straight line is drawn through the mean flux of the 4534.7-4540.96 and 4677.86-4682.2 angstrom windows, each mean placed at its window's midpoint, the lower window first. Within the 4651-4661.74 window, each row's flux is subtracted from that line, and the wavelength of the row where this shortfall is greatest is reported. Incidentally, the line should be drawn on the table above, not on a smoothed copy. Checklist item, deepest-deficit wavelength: 4657.98 angstrom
